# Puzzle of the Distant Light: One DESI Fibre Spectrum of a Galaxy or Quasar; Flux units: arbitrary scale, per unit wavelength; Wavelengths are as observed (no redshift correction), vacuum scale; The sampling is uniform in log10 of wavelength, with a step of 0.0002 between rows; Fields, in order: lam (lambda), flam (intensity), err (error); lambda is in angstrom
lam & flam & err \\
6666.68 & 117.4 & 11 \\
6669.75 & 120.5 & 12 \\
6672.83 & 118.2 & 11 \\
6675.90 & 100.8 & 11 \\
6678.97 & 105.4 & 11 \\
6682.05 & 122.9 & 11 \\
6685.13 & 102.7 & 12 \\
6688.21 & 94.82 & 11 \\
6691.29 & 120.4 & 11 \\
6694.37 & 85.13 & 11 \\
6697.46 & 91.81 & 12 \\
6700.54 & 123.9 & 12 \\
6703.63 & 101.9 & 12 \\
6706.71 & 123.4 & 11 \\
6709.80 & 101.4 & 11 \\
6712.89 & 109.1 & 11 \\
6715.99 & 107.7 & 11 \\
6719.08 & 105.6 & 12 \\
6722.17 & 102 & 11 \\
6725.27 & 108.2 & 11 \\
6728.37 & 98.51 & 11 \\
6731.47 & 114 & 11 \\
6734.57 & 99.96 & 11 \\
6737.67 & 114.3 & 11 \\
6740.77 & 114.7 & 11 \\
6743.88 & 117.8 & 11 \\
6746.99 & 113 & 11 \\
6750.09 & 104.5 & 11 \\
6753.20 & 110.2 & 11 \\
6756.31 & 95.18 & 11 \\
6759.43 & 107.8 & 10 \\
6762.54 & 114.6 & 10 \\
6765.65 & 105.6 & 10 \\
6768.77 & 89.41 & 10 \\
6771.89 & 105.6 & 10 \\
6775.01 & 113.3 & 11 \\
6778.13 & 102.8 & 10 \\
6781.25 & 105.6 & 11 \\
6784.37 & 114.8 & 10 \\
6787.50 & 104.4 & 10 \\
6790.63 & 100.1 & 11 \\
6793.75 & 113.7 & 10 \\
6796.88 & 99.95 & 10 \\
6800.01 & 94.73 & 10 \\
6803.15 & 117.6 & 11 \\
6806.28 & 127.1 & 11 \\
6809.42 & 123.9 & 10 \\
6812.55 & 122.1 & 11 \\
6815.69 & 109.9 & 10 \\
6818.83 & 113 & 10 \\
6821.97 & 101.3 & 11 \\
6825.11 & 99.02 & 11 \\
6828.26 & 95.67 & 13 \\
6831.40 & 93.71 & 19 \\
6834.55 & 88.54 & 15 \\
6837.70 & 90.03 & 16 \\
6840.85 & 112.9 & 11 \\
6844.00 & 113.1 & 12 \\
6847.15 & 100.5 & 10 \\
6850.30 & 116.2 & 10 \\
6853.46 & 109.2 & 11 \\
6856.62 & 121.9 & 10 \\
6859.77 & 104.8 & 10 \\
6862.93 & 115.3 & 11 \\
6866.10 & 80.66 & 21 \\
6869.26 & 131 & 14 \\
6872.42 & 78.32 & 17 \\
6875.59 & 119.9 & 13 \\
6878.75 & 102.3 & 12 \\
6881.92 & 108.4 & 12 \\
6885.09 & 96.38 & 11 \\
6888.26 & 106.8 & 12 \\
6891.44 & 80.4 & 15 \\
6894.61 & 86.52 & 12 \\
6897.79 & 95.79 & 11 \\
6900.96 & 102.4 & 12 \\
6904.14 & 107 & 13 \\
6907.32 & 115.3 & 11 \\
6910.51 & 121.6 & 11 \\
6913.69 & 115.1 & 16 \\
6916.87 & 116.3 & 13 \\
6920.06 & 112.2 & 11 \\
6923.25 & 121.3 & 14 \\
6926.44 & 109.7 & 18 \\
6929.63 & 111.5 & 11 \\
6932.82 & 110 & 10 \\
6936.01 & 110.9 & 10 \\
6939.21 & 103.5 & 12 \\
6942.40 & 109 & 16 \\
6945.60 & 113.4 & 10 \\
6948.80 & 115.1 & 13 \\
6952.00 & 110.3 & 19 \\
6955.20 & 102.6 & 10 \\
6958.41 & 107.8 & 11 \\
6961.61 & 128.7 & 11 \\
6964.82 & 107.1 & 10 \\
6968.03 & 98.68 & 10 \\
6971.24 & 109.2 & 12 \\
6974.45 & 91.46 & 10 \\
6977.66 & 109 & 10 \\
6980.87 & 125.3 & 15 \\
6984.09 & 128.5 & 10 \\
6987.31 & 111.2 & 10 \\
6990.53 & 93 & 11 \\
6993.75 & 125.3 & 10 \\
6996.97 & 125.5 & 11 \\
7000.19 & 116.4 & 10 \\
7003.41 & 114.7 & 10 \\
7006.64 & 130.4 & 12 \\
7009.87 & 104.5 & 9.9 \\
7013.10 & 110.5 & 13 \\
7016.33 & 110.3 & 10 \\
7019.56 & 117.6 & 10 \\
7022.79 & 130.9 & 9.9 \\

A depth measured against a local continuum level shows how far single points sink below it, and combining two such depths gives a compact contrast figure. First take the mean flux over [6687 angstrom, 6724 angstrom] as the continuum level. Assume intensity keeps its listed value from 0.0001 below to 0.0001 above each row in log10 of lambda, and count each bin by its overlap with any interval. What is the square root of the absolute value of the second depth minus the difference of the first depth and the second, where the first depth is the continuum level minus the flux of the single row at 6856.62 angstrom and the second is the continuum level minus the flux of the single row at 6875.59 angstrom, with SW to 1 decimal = 3.5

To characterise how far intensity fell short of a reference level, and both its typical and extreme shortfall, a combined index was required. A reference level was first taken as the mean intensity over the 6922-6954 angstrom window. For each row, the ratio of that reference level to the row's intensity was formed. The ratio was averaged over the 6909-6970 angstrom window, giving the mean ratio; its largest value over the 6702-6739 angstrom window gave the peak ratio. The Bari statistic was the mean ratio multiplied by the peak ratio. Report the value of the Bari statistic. 1.13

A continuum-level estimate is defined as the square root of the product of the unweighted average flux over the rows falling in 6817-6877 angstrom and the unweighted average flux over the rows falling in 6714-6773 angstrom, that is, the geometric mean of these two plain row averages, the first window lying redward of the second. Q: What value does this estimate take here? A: 106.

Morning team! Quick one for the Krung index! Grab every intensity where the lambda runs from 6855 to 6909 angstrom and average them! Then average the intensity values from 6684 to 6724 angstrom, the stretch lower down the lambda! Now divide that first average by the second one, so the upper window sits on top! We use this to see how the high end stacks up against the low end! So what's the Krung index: 0.98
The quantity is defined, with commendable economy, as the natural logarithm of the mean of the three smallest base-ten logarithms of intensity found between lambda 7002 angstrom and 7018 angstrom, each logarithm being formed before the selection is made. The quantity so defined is 0.711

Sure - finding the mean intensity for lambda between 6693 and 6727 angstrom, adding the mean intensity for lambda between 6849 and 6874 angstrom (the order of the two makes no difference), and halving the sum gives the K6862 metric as 106.3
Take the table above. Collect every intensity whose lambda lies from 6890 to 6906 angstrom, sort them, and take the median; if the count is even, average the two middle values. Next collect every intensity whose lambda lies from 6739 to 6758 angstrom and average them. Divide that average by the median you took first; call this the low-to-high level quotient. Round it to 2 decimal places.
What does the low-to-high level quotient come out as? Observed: 1.14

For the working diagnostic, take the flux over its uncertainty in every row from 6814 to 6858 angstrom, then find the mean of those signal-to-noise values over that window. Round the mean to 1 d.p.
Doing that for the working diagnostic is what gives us 9.1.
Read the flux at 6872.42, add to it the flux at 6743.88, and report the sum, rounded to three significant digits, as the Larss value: 196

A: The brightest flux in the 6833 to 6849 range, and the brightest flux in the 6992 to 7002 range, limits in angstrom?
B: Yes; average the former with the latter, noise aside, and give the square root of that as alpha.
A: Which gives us 10.9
